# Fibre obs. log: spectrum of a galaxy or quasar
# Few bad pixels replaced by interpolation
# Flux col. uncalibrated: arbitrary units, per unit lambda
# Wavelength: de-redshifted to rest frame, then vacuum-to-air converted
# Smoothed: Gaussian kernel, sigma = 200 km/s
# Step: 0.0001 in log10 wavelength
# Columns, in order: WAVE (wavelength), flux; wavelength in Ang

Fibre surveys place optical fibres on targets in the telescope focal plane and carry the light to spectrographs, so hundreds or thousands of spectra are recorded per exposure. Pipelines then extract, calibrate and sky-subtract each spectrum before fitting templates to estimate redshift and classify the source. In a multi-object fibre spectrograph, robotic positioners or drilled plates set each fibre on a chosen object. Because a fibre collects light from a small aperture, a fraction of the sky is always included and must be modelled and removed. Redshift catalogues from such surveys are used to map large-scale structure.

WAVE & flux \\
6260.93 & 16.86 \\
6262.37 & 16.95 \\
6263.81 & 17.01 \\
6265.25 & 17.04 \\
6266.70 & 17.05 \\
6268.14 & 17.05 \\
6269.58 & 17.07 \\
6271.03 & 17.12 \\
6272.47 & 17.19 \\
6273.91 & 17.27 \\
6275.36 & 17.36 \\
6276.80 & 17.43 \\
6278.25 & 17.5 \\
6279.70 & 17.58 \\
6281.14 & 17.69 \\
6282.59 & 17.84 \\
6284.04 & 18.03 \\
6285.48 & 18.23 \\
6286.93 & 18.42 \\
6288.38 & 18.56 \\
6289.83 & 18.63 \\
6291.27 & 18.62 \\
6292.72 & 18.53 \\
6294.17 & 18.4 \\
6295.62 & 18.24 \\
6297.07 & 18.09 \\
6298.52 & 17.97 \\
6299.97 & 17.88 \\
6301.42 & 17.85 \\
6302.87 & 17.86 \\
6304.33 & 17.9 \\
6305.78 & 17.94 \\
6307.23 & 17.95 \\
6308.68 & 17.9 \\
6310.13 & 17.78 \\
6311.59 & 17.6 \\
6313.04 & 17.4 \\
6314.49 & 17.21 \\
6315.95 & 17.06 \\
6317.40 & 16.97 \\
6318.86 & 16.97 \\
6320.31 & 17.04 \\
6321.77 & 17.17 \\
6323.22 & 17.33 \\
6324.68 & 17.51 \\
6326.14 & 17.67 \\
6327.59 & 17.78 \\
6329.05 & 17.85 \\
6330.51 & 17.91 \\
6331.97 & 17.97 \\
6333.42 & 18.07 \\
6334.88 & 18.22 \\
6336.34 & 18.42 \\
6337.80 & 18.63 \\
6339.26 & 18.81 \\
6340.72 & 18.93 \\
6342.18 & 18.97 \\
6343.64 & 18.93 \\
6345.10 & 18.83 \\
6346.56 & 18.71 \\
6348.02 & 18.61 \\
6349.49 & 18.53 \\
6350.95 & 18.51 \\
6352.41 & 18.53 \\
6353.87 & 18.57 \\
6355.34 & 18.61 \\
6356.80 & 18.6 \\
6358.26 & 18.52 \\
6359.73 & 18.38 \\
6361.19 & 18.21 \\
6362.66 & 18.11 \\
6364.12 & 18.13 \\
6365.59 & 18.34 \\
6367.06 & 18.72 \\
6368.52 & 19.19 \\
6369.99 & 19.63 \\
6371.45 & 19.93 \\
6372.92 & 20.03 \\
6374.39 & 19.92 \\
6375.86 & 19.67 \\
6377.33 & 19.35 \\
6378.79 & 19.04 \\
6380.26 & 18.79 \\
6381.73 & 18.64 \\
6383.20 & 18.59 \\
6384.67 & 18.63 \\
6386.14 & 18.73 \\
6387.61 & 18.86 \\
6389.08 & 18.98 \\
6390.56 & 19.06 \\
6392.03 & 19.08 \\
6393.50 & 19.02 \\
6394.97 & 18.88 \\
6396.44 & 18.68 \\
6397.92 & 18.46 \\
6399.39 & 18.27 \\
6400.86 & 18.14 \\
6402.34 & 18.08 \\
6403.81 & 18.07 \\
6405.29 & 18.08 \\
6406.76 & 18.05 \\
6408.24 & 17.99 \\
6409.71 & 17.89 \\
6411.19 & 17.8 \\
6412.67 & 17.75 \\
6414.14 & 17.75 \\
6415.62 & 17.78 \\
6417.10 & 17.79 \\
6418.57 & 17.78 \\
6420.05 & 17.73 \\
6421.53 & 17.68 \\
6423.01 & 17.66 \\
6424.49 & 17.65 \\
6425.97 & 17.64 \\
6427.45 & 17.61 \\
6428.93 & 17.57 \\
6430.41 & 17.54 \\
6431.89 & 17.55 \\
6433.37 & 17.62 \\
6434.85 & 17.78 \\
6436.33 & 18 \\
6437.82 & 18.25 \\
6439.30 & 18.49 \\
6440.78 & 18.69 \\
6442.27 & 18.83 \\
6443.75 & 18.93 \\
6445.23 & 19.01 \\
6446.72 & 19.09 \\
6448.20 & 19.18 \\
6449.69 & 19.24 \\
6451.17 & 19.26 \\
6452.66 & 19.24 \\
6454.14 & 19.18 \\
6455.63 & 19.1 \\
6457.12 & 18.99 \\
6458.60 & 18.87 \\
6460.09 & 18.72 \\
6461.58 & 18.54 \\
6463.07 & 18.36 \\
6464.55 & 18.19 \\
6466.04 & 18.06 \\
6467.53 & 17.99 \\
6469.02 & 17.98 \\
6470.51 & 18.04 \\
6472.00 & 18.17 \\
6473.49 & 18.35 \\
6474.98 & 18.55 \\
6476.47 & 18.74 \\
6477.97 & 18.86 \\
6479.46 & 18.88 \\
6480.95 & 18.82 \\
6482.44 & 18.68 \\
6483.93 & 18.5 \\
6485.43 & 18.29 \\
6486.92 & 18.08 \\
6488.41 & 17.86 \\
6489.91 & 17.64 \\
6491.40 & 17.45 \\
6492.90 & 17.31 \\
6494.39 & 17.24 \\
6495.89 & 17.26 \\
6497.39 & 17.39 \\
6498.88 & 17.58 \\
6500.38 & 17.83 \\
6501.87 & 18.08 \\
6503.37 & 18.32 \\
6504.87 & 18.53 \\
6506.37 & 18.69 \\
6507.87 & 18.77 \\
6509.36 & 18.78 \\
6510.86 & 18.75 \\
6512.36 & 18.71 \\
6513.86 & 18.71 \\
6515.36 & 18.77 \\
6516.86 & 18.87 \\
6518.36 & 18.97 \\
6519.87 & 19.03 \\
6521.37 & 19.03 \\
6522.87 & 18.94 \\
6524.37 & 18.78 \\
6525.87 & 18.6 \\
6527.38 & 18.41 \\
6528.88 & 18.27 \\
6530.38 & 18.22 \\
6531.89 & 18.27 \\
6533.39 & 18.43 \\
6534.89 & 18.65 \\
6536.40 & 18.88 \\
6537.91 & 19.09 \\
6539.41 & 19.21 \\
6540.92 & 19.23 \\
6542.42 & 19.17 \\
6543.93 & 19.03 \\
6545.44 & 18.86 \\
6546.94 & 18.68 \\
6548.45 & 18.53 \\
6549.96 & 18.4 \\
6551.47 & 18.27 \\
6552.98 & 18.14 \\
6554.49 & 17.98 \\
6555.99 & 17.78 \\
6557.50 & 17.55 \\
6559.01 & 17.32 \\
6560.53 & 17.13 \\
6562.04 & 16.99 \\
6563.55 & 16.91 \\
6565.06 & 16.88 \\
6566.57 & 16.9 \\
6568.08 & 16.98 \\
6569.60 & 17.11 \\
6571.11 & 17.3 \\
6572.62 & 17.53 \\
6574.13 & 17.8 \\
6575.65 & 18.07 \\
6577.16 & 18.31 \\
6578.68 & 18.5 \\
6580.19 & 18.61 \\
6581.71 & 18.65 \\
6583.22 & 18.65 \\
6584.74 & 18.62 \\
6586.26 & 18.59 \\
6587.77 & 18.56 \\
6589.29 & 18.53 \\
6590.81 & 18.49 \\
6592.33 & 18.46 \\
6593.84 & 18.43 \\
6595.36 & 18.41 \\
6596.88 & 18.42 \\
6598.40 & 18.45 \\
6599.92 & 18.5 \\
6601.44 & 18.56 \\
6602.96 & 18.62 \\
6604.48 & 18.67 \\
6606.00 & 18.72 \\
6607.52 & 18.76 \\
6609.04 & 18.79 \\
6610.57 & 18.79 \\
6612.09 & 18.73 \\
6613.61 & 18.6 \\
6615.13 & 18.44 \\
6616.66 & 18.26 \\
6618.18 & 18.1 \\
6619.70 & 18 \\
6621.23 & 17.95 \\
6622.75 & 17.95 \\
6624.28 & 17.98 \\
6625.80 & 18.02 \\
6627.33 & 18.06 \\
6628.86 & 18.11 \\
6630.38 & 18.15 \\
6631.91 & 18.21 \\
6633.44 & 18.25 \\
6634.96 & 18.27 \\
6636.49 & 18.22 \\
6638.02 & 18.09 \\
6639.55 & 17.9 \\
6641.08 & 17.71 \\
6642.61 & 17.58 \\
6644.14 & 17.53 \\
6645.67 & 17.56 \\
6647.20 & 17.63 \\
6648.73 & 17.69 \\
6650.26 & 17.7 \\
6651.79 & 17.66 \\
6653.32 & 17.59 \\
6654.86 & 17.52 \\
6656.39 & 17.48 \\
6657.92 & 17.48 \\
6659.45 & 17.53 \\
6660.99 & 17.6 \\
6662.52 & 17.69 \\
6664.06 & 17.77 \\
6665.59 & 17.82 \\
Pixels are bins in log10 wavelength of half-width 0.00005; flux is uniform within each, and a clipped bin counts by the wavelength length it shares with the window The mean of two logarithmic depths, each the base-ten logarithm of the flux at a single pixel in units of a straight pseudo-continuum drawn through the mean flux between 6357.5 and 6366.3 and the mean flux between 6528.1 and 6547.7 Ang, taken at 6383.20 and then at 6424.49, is -0.007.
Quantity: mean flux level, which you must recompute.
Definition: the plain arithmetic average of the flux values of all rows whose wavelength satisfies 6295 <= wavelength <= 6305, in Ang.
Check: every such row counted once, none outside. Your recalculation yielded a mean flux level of 18.0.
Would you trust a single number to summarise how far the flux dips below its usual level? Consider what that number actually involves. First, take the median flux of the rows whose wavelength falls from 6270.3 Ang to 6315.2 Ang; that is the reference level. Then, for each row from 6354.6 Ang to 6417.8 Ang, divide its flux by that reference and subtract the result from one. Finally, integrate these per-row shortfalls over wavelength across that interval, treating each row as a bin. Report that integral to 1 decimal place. -2.6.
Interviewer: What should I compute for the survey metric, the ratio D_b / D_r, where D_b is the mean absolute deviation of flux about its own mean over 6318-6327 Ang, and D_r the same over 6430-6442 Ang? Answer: 0.60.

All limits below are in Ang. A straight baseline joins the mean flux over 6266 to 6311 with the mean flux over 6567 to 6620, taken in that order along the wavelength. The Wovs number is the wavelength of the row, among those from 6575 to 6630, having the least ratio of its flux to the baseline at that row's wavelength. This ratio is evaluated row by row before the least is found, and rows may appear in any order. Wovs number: 6622.75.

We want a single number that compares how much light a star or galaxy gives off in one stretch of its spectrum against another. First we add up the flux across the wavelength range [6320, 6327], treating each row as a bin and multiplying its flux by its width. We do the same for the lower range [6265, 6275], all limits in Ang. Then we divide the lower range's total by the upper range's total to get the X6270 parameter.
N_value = 1.4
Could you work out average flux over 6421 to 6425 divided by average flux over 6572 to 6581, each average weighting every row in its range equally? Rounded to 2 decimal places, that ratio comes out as 0.97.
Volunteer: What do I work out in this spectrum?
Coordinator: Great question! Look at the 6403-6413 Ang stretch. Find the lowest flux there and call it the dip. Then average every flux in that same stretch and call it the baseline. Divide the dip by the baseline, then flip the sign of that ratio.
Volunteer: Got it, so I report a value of -0.989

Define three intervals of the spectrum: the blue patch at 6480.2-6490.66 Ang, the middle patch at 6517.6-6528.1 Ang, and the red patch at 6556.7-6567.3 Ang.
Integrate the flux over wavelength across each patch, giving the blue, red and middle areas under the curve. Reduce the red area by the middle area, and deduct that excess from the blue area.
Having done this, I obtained 208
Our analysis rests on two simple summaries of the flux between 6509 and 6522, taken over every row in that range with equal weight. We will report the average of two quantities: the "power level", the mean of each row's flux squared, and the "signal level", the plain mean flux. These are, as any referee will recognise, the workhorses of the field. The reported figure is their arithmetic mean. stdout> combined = 187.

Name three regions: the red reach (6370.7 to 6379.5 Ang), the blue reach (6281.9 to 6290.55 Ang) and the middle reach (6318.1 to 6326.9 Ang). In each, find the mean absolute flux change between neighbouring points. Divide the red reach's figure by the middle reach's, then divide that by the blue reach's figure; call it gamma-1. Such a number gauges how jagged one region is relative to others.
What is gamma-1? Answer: 10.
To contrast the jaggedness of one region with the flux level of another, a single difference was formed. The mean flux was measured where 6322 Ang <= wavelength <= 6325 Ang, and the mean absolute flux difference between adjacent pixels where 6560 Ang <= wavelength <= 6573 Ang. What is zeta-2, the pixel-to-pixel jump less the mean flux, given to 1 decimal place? -17.3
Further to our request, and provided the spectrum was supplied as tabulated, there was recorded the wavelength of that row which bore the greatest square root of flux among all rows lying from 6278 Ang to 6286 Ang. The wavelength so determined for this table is 6285.48 Ang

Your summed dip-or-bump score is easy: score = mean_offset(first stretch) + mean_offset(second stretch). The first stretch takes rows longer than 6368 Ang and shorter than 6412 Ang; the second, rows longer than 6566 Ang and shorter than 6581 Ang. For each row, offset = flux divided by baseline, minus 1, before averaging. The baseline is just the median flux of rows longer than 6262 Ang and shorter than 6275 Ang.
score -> 0.14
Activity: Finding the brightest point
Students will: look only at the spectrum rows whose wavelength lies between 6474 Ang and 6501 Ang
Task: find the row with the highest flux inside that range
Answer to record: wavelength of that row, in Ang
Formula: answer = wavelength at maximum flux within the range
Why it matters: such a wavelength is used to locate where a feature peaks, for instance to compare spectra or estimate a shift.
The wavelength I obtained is 6479.46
